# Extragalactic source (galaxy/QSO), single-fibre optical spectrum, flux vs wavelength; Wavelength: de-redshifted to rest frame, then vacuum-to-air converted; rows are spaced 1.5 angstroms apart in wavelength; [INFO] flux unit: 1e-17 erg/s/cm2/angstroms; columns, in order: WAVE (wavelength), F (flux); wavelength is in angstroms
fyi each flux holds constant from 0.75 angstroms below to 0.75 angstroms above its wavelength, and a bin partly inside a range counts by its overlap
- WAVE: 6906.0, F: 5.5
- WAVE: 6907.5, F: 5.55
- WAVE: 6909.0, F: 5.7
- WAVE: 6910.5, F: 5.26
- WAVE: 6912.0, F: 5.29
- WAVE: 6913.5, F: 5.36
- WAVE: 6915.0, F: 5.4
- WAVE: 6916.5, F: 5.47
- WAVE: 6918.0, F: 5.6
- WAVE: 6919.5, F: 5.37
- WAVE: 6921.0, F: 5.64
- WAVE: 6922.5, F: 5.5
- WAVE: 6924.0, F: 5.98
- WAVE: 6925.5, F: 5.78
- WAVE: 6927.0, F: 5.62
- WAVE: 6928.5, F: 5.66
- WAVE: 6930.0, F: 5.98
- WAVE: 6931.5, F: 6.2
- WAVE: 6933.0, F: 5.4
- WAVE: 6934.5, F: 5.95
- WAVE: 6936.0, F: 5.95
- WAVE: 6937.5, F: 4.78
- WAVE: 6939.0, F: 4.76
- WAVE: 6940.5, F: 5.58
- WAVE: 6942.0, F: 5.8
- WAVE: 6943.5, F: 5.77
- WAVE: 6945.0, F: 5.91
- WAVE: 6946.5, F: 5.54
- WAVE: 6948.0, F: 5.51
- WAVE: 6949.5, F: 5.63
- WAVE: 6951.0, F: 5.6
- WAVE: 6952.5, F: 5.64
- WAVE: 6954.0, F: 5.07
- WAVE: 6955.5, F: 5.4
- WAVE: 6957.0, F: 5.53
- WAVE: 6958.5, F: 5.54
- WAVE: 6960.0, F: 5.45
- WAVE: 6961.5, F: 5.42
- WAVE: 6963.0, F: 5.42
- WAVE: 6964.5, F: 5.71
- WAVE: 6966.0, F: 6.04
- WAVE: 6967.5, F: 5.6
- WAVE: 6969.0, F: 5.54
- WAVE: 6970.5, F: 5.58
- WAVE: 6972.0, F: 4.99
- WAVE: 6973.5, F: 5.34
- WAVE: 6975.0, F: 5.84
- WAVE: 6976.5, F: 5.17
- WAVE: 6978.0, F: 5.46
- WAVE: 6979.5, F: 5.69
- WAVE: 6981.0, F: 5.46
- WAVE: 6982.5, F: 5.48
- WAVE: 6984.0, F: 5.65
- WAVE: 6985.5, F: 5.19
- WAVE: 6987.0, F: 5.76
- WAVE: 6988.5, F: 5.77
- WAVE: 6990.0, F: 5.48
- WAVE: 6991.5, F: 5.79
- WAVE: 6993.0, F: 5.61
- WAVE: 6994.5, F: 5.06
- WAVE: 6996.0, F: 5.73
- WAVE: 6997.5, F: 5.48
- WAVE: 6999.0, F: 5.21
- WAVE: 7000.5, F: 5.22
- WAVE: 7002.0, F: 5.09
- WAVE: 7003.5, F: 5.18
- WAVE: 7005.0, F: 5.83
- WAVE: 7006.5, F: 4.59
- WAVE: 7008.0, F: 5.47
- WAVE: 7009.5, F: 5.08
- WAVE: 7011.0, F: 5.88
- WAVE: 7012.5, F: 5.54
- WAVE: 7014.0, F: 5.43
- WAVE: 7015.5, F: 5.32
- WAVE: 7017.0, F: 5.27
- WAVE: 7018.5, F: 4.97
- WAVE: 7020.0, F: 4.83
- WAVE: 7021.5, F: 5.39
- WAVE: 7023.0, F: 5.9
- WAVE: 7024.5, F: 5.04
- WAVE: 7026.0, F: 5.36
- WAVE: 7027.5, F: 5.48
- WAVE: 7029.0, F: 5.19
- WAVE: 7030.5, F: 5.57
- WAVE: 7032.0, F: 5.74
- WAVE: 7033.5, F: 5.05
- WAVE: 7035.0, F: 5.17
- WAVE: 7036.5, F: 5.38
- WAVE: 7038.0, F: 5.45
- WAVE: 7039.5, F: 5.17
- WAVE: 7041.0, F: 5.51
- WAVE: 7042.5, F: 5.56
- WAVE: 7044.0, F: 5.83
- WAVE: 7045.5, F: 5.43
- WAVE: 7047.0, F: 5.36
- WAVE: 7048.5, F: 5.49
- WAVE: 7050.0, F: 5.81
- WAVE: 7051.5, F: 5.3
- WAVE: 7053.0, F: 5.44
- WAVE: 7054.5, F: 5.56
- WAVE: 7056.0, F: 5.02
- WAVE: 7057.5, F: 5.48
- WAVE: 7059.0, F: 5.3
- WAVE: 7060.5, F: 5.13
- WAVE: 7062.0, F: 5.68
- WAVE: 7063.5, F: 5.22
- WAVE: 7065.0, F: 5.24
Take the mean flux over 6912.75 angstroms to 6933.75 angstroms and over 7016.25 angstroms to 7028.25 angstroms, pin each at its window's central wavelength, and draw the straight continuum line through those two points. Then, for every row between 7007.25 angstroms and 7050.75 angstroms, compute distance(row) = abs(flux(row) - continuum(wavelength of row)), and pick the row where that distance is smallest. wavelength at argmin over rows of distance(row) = 7015.5 angstroms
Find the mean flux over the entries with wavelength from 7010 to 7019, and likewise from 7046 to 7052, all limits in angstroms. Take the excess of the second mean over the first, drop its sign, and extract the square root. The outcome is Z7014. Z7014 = 0.30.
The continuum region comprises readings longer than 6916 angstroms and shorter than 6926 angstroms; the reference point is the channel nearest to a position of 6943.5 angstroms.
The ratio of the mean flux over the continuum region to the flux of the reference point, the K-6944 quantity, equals 0.97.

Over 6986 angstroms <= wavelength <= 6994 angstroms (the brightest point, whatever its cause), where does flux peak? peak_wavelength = 6991.5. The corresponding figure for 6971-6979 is 6975.0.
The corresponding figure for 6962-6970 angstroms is 6966.0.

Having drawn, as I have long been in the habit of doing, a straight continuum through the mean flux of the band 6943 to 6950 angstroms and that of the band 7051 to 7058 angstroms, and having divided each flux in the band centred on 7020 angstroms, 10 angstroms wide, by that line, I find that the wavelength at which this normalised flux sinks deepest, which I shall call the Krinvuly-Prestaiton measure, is 7020.0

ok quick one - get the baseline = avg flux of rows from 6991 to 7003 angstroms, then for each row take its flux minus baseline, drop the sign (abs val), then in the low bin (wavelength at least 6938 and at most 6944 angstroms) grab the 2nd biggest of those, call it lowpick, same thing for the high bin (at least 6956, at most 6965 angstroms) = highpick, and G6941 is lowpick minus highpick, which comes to 0.26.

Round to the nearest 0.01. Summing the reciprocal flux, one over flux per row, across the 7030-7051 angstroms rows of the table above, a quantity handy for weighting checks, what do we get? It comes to 2.57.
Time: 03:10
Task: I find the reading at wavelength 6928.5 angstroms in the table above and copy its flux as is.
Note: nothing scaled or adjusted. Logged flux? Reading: 5.66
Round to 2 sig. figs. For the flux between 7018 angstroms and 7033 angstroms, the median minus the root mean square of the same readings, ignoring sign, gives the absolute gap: 0.018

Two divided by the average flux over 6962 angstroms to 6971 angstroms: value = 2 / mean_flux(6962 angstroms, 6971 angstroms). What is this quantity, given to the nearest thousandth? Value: 0.354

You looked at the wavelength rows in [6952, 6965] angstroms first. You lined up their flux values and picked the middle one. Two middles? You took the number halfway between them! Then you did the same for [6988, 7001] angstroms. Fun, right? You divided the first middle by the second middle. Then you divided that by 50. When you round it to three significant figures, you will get 0.0199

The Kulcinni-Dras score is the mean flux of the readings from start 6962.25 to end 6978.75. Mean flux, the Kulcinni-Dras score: 5.52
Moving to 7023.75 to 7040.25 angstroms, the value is 5.33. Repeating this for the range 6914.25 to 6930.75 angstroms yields 5.64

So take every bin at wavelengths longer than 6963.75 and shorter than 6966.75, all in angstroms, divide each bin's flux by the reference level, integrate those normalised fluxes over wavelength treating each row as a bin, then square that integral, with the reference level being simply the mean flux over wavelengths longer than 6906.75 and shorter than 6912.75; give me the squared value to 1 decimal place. 10.5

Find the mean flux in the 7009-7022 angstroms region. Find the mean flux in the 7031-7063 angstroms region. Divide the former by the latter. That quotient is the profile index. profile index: 0.978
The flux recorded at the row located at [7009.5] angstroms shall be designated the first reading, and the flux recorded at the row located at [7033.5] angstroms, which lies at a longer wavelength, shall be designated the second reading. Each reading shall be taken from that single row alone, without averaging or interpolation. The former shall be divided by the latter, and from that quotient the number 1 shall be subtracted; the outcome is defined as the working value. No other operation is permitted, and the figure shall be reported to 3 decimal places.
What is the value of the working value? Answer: 0.006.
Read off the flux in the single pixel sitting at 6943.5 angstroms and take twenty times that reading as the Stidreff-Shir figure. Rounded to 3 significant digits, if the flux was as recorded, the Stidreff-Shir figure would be 115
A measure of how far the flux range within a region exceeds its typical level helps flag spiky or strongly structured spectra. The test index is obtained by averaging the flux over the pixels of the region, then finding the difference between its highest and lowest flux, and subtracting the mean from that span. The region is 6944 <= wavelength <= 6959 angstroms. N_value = -4.70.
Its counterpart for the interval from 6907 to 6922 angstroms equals -5.02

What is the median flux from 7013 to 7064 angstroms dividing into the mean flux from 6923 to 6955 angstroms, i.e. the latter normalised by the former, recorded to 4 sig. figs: 1.044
